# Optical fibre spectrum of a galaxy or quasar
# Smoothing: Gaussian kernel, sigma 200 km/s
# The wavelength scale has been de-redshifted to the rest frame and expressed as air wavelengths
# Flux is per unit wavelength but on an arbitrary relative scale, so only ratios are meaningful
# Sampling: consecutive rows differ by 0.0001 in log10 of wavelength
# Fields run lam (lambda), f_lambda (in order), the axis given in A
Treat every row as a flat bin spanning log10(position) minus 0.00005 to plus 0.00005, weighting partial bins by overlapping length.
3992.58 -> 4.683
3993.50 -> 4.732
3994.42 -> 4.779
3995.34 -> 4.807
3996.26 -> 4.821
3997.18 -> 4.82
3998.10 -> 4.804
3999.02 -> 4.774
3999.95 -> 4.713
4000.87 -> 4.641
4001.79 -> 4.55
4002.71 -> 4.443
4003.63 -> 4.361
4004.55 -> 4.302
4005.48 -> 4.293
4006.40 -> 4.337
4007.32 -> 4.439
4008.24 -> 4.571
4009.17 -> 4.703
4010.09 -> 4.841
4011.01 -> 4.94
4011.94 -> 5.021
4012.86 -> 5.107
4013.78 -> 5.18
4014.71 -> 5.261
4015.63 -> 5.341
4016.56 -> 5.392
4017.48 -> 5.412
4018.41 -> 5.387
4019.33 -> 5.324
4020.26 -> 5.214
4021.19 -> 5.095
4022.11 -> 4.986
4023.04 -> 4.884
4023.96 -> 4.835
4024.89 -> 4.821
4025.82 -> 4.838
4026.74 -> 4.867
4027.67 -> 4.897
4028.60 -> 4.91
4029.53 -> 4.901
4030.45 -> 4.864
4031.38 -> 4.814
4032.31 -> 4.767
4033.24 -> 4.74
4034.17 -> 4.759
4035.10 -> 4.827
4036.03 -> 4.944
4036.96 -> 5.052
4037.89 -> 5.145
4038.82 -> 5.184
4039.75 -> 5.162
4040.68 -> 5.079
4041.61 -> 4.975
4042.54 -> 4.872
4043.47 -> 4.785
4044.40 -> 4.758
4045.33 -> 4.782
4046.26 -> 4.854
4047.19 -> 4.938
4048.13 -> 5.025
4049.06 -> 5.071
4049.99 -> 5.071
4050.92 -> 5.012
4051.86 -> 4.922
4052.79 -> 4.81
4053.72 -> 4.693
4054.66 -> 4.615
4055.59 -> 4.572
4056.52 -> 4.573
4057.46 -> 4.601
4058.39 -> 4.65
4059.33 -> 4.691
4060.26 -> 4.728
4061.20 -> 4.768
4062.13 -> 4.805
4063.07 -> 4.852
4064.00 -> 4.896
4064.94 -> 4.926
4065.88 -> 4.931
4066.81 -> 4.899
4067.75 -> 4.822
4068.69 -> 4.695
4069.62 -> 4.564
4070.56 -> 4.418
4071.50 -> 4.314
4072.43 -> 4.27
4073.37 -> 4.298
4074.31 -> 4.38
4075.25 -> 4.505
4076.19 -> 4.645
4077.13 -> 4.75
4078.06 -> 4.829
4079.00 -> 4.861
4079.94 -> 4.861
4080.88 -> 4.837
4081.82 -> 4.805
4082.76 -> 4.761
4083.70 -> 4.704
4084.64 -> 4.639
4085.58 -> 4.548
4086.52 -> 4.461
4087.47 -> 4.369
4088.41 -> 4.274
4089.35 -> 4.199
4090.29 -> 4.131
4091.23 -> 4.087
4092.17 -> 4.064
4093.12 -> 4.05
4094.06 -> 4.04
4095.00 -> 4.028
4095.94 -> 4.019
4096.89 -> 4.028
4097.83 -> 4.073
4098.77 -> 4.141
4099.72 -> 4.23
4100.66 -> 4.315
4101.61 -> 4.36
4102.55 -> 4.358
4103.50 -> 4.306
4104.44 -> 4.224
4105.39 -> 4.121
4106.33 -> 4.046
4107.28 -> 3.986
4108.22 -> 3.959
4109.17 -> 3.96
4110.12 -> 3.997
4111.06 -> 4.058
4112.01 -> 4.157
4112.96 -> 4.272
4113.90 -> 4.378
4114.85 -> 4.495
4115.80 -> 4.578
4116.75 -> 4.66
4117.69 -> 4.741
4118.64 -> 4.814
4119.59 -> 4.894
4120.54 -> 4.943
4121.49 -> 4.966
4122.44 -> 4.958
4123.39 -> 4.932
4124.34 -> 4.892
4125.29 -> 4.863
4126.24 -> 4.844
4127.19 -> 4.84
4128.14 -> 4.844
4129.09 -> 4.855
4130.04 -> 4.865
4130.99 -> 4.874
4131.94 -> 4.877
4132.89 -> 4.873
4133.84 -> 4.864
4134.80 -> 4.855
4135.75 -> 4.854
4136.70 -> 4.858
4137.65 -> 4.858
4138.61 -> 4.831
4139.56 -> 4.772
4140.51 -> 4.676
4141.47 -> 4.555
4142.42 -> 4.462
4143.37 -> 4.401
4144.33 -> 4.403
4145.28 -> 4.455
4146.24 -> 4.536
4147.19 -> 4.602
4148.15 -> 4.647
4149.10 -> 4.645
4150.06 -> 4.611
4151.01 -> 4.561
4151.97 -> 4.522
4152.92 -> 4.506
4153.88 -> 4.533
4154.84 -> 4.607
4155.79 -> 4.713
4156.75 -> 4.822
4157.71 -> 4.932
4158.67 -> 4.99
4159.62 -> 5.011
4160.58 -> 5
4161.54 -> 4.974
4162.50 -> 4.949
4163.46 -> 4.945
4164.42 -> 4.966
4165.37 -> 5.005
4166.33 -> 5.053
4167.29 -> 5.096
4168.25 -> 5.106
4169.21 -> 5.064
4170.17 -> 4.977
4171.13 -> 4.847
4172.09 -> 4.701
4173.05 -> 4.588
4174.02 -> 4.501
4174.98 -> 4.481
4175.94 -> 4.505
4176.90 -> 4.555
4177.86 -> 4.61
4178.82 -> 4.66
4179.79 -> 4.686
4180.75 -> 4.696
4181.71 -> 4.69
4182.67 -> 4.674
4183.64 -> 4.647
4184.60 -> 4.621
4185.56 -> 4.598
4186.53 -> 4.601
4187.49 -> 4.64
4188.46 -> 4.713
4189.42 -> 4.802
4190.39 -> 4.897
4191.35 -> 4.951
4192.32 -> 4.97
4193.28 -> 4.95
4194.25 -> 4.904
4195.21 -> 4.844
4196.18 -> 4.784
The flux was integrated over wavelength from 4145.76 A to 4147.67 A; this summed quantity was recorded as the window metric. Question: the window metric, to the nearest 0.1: 8.7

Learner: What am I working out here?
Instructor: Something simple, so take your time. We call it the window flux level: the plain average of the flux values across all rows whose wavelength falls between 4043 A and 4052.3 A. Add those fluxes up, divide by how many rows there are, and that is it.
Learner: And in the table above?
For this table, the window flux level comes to 4.92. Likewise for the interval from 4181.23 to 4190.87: 4.69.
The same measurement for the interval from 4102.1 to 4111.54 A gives 4.10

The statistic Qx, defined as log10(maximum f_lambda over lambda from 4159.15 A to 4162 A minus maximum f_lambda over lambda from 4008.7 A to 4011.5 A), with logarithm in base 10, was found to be -1.15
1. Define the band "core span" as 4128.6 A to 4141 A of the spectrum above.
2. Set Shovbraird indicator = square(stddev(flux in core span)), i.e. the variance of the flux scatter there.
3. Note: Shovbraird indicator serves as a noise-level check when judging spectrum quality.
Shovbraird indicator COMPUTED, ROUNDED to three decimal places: 0.003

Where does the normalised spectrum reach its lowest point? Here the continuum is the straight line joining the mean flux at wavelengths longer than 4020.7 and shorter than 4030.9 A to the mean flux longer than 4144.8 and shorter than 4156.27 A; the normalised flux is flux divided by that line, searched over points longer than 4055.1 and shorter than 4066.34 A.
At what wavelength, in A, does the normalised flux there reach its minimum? 4055.59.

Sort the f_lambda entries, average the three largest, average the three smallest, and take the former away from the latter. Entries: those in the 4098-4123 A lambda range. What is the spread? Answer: -1.0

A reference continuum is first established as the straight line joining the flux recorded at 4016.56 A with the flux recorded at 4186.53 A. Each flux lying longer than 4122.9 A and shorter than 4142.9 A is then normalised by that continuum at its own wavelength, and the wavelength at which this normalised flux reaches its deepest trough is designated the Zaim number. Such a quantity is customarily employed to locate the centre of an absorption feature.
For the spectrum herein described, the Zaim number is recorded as 4142.42 A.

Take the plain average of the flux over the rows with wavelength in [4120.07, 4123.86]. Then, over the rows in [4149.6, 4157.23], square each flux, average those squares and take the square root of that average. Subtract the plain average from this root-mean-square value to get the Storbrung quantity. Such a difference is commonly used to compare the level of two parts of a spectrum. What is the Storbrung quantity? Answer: -0.3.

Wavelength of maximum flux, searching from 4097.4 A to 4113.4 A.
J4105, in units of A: 4101.61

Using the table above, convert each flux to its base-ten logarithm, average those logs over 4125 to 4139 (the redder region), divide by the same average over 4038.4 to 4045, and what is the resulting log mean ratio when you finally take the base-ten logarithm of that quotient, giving -0.006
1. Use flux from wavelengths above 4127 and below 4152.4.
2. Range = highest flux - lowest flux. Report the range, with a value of 0.5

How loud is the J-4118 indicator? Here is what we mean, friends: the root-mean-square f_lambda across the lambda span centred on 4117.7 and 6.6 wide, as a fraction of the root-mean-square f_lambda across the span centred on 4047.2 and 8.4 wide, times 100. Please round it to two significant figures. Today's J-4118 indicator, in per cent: 96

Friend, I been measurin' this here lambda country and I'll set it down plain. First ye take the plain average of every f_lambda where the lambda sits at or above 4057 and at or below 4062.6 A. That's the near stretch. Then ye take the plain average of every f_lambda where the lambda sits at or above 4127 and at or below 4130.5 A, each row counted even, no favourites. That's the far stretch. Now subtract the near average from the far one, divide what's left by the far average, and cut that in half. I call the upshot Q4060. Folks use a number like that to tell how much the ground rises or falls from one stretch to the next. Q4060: 0.015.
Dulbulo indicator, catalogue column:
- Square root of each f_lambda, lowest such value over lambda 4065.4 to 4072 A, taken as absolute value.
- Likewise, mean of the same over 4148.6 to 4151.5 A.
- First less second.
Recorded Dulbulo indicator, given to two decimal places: -0.07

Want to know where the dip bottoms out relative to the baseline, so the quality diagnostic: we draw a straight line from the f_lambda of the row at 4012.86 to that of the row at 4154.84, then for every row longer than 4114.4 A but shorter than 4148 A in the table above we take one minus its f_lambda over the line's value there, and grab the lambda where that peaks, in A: 4114.85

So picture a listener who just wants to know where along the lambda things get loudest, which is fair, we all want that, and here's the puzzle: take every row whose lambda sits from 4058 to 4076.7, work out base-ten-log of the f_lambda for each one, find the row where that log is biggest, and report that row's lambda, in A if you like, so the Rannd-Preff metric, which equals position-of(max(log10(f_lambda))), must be 4065.88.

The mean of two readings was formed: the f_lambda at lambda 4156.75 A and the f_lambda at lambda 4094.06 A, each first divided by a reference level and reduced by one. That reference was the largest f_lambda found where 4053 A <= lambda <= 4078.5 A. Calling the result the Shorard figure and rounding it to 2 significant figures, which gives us -0.10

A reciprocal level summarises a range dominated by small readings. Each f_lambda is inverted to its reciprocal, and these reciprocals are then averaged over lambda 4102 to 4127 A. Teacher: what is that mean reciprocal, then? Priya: 0.225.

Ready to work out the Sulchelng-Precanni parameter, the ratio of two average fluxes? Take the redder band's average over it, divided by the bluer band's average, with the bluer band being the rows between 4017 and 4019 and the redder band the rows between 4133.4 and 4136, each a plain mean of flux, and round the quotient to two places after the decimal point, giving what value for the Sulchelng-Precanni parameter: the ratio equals 0.90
